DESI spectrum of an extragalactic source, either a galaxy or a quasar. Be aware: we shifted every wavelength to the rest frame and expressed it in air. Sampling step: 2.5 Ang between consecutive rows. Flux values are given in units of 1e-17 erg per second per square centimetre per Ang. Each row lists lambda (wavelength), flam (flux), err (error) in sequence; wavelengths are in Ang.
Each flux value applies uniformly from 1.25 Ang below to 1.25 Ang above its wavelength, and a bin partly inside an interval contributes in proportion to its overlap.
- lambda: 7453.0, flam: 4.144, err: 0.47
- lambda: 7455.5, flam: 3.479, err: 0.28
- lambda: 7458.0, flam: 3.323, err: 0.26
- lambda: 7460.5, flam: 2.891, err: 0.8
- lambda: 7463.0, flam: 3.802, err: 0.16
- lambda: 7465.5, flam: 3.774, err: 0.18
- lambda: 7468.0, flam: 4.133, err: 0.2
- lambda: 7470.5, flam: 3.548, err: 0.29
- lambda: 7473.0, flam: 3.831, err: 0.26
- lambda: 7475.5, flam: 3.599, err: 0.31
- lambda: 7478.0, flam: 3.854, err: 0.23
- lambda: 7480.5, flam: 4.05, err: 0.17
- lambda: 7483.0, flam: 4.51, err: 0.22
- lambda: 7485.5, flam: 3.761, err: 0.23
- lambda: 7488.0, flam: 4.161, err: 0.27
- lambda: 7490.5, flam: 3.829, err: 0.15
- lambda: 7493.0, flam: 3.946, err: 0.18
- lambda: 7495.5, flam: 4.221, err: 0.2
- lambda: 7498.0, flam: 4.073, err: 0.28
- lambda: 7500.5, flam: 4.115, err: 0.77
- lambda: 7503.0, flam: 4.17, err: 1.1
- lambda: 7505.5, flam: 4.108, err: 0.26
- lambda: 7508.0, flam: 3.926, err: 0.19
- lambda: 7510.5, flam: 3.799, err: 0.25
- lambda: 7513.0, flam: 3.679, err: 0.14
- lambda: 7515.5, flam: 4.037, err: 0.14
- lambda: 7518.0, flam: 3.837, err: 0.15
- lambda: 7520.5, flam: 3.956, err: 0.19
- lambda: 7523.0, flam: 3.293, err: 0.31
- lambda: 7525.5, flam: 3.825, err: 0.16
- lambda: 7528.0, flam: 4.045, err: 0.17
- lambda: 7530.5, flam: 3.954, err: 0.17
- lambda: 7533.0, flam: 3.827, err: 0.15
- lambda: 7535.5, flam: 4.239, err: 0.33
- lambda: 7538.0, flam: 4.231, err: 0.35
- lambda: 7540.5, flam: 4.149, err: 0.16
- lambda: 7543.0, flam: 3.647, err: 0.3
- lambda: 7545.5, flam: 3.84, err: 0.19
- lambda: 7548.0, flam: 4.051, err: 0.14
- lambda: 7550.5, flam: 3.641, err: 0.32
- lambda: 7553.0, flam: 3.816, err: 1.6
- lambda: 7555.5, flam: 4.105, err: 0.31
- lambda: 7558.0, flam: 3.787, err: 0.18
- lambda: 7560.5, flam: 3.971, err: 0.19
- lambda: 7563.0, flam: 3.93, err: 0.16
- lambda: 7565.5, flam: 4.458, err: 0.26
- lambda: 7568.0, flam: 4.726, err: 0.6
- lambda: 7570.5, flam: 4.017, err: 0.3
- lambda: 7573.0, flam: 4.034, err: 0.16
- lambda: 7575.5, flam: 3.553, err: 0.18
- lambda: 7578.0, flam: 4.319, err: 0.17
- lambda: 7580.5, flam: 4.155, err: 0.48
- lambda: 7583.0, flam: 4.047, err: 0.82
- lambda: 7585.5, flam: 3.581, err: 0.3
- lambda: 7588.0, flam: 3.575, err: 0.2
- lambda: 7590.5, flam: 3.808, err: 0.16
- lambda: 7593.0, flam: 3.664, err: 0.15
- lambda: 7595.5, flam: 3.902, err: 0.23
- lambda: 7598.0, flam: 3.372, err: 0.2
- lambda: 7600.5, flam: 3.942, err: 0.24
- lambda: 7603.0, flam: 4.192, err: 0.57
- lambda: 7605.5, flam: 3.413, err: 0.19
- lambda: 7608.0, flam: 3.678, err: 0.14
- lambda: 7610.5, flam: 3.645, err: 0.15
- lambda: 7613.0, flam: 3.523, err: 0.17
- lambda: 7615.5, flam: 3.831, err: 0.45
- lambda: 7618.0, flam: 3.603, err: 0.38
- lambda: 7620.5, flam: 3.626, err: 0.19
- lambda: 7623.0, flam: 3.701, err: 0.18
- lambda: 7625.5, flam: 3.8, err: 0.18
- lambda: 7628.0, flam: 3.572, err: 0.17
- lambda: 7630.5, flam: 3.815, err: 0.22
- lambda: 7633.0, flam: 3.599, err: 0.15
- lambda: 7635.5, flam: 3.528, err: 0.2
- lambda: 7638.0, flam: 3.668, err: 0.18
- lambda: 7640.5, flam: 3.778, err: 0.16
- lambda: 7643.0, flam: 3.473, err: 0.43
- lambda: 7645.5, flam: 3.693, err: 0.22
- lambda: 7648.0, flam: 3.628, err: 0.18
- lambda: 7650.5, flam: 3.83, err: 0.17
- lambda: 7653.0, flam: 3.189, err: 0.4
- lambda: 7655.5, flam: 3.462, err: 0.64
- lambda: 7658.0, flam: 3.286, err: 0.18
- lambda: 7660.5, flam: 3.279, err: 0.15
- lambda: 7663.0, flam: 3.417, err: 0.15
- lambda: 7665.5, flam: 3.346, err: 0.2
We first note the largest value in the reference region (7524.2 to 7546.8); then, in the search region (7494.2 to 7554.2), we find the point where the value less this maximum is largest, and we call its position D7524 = 7535.5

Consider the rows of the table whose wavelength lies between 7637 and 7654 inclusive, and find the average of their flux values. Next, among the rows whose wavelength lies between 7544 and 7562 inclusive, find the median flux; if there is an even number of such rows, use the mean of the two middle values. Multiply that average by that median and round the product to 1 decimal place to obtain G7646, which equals 13.9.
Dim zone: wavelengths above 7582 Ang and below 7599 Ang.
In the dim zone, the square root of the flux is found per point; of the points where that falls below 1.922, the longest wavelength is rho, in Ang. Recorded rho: 7598.0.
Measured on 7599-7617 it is 7613.0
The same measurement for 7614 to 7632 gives 7628.0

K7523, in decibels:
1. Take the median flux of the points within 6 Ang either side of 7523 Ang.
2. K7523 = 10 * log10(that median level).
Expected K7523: 5.84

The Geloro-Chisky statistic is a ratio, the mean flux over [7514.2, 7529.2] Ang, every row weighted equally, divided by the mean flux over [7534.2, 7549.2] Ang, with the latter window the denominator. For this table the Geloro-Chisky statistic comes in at 0.95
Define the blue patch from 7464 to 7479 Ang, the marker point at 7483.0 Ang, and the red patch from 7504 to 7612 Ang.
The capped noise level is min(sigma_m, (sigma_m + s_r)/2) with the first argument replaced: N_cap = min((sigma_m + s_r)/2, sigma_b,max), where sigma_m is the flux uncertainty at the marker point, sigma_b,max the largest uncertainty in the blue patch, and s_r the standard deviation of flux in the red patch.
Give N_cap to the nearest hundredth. 0.25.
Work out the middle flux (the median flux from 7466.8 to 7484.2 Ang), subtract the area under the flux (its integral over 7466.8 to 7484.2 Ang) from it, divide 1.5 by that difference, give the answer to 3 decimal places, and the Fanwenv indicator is -0.023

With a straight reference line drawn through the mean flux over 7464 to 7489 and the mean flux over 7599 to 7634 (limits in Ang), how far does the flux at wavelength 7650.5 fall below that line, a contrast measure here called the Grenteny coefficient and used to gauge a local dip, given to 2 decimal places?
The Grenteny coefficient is -0.17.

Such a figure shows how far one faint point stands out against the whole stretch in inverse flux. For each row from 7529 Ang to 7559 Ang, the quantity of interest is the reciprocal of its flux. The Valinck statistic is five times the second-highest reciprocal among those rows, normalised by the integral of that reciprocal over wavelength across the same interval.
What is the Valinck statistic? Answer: 0.18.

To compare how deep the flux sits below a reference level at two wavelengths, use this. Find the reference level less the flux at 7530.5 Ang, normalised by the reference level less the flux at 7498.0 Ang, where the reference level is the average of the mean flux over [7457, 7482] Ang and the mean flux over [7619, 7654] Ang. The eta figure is 0.71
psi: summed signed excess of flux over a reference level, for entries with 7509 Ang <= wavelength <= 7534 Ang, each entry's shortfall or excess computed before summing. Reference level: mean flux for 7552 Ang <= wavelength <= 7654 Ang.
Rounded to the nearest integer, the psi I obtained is 0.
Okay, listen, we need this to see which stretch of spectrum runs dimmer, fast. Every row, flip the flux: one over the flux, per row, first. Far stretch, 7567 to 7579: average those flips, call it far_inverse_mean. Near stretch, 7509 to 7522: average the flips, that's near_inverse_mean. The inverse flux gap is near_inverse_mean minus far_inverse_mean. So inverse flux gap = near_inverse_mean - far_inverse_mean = 0.015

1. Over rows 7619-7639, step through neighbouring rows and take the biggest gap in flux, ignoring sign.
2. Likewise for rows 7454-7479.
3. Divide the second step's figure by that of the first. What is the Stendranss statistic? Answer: 3.7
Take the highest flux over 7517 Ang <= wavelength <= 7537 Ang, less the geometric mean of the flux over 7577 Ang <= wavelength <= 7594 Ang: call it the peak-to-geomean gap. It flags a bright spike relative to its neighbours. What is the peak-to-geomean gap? 0.37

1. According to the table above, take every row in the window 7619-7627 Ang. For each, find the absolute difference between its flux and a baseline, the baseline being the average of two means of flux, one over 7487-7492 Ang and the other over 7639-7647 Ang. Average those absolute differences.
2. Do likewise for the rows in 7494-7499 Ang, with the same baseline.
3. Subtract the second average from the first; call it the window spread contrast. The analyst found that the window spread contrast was -0.21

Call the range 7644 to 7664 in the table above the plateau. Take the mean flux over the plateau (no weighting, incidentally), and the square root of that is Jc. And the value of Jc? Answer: 1.86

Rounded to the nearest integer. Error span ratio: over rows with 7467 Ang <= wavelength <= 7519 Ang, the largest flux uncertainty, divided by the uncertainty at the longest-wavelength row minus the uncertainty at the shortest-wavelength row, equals -22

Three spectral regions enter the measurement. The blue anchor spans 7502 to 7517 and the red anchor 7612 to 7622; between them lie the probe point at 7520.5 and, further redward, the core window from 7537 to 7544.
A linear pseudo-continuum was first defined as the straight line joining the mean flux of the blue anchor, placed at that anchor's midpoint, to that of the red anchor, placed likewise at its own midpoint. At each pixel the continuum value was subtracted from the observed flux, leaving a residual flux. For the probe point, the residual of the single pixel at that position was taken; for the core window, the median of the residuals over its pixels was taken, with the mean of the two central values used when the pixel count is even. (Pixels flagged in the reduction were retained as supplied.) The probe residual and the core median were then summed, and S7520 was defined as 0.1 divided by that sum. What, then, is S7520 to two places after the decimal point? 0.31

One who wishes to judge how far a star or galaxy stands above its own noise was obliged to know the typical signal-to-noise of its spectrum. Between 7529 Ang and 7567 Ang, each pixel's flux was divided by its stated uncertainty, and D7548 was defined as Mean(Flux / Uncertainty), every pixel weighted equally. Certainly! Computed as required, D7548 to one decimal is 18.1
